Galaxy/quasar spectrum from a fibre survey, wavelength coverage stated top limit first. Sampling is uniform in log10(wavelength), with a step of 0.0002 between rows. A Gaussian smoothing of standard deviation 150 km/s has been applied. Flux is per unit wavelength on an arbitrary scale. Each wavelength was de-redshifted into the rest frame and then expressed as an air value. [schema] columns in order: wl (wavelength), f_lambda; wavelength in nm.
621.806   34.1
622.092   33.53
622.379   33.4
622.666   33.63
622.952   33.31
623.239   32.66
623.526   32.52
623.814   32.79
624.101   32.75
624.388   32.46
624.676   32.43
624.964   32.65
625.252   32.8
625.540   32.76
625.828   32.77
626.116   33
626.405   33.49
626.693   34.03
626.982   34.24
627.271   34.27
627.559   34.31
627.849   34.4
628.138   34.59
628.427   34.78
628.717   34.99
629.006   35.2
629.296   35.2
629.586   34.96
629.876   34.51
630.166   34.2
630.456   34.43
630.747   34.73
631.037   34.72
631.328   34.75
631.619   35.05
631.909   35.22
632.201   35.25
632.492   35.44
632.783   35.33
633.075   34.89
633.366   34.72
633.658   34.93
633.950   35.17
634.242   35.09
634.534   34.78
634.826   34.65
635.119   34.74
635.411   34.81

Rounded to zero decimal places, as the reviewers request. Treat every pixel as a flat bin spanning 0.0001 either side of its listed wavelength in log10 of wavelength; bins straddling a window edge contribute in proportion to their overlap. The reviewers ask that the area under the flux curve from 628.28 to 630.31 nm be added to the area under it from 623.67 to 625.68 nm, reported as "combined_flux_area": 136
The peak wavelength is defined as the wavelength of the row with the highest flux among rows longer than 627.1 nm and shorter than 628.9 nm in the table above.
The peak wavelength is 628.717 nm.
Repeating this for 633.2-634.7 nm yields 633.950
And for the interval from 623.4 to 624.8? 623.814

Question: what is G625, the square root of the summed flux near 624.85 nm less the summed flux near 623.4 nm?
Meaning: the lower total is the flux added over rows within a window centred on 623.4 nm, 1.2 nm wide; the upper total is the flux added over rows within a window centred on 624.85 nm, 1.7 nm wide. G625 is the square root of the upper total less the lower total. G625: 8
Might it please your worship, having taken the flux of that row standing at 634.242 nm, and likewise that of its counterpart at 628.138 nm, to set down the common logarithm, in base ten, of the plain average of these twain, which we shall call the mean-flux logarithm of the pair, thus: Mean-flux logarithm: 1.542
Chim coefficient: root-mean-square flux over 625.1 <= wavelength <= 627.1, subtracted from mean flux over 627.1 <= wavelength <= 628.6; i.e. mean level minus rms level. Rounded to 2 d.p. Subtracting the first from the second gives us 1.17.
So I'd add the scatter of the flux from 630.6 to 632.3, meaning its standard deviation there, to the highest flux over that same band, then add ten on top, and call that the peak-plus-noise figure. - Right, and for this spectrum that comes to 45.5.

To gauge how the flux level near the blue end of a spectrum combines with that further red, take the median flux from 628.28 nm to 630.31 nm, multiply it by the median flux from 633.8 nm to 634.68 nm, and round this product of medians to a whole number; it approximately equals 1227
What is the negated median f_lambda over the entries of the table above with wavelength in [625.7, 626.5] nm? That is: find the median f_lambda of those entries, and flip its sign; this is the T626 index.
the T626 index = -33.00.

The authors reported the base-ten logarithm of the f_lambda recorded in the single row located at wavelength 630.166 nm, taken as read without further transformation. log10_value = 1.53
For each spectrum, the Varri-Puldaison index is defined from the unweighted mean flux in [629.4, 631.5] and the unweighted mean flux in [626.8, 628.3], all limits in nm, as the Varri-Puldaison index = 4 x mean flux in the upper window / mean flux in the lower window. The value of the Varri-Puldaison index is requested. 4.03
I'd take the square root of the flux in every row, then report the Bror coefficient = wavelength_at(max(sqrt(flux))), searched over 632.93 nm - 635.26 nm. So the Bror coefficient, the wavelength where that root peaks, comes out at 633.950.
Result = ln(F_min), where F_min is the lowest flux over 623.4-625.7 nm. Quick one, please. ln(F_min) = 3.48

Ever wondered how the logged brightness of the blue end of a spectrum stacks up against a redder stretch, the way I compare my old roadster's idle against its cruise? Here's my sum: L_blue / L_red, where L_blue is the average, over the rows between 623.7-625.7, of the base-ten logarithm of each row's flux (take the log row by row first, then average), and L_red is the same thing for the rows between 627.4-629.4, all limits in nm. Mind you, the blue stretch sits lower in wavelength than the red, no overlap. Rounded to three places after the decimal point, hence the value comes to 0.982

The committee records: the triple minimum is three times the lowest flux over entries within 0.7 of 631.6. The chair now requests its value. 104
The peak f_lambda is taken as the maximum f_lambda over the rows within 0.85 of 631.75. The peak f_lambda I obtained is 35.44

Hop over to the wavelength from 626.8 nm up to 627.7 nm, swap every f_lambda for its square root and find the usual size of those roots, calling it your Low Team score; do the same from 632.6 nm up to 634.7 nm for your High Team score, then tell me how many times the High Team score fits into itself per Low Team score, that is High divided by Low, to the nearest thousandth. 1.010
